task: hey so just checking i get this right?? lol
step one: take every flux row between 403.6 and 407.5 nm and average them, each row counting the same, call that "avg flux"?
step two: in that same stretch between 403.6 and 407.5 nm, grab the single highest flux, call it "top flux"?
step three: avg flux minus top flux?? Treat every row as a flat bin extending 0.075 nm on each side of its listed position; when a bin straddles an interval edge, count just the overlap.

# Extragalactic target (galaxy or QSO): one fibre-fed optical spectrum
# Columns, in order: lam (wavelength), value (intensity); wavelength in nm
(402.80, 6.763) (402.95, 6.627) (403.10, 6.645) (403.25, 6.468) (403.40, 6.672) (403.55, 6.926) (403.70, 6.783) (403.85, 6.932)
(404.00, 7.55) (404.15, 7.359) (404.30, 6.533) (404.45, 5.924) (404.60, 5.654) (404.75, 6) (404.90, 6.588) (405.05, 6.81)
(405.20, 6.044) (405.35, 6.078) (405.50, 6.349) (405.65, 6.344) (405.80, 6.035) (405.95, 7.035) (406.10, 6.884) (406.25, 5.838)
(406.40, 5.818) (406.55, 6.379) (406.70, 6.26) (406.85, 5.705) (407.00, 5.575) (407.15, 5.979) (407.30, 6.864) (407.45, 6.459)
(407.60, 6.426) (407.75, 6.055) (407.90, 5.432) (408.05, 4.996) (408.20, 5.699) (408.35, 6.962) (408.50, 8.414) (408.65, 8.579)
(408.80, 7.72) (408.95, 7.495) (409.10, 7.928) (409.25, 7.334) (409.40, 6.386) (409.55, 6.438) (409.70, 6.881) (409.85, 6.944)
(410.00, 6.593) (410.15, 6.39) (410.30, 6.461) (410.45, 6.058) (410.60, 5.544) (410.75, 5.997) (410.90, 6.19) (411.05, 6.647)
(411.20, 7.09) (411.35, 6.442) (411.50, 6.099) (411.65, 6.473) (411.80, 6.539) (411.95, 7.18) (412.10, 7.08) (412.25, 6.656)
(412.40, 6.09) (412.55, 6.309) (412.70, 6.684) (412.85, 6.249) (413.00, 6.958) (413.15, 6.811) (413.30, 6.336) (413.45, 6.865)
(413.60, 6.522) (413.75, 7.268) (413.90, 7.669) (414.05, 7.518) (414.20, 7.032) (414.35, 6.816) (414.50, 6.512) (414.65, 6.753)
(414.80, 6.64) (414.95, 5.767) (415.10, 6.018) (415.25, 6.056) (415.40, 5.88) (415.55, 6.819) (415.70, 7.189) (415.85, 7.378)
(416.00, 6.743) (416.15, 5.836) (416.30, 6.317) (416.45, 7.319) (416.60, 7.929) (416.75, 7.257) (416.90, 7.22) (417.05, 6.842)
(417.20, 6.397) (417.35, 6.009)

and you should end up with -1.2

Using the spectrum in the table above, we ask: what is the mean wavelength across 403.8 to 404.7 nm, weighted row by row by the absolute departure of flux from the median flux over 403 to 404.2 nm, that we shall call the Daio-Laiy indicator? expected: 404.35 nm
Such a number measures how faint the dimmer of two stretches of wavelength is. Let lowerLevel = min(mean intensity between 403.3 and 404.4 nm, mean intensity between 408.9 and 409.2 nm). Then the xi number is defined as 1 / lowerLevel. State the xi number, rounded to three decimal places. 0.144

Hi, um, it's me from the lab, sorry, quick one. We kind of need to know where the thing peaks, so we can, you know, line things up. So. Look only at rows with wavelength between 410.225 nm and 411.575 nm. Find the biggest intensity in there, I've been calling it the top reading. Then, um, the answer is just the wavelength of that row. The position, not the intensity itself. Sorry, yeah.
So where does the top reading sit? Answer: 411.20 nm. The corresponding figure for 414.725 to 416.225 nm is 415.85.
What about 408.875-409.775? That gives 409.10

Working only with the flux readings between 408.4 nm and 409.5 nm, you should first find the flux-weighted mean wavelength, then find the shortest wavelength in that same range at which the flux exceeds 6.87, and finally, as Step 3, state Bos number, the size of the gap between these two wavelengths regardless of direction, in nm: 0.43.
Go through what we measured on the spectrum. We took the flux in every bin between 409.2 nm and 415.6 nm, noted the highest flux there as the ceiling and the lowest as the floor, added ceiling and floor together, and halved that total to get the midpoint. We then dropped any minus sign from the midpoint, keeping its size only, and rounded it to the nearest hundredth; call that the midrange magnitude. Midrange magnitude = 6.61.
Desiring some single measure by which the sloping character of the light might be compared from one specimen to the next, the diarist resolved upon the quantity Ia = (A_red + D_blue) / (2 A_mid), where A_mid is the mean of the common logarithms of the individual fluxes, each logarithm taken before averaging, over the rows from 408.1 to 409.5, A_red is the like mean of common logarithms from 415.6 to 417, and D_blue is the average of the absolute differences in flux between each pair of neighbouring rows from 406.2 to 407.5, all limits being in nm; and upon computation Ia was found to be 0.71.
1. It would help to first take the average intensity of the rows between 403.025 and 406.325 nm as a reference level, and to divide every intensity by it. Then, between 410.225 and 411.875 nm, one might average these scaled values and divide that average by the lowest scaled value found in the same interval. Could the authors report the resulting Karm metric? 1.14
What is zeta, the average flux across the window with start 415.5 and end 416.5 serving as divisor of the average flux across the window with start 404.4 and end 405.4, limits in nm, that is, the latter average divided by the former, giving 0.91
